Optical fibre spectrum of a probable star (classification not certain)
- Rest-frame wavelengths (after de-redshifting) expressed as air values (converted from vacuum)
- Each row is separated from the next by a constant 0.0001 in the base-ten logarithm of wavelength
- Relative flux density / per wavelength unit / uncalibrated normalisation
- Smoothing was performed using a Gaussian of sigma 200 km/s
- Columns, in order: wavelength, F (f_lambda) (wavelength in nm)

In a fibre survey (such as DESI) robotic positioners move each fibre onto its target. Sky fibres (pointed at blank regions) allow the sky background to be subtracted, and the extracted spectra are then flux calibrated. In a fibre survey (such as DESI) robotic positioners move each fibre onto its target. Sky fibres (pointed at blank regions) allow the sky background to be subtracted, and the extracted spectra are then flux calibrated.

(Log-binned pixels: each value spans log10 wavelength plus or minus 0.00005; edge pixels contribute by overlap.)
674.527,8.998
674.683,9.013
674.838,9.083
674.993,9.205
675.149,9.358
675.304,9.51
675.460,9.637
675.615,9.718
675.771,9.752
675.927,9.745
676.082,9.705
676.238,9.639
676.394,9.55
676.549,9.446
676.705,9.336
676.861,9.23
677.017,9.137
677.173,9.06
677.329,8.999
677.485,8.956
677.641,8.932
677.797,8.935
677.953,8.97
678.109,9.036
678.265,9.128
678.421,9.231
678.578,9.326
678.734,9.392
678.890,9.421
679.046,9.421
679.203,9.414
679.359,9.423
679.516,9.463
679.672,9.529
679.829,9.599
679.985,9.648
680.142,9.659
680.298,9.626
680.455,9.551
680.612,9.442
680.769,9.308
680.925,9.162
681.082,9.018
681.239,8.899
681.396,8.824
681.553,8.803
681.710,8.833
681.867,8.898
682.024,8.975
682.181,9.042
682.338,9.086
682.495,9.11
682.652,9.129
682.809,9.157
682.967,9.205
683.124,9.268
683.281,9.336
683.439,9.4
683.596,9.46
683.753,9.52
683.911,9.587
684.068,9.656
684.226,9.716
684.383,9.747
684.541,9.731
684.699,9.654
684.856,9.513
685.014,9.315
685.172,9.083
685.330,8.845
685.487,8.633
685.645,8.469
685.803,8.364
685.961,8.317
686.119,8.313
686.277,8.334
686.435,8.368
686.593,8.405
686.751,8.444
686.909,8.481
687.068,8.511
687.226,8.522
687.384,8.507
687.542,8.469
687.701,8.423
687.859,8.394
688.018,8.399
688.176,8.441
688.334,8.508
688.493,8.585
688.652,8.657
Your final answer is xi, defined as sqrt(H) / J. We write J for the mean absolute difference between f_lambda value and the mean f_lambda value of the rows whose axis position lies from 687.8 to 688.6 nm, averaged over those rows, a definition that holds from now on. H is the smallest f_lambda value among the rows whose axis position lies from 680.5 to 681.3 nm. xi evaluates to 46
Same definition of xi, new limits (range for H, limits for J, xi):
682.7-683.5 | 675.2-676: 38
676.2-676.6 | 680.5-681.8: 15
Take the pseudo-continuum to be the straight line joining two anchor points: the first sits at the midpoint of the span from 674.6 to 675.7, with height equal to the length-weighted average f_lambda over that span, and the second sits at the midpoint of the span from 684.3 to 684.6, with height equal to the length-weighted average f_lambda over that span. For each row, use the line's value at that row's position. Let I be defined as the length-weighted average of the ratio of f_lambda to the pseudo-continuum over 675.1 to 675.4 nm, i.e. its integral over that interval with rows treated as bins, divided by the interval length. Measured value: 1.01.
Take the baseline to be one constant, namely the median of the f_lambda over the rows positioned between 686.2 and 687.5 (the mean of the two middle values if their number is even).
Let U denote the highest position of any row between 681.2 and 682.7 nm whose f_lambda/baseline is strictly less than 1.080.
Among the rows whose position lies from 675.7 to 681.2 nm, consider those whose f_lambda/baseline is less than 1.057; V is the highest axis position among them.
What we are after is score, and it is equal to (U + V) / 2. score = 680.22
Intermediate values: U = 682.652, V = 677.797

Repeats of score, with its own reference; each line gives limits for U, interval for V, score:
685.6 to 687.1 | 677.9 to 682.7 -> 684.47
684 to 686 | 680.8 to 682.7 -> 683.91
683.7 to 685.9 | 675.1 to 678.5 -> 681.80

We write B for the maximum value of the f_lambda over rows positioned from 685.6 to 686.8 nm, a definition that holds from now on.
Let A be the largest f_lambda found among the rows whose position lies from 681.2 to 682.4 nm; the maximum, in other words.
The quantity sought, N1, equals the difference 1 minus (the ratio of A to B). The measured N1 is -0.07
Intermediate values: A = 9.086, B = 8.469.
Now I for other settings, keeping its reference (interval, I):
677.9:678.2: 0.95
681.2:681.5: 0.92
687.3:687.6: 0.86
